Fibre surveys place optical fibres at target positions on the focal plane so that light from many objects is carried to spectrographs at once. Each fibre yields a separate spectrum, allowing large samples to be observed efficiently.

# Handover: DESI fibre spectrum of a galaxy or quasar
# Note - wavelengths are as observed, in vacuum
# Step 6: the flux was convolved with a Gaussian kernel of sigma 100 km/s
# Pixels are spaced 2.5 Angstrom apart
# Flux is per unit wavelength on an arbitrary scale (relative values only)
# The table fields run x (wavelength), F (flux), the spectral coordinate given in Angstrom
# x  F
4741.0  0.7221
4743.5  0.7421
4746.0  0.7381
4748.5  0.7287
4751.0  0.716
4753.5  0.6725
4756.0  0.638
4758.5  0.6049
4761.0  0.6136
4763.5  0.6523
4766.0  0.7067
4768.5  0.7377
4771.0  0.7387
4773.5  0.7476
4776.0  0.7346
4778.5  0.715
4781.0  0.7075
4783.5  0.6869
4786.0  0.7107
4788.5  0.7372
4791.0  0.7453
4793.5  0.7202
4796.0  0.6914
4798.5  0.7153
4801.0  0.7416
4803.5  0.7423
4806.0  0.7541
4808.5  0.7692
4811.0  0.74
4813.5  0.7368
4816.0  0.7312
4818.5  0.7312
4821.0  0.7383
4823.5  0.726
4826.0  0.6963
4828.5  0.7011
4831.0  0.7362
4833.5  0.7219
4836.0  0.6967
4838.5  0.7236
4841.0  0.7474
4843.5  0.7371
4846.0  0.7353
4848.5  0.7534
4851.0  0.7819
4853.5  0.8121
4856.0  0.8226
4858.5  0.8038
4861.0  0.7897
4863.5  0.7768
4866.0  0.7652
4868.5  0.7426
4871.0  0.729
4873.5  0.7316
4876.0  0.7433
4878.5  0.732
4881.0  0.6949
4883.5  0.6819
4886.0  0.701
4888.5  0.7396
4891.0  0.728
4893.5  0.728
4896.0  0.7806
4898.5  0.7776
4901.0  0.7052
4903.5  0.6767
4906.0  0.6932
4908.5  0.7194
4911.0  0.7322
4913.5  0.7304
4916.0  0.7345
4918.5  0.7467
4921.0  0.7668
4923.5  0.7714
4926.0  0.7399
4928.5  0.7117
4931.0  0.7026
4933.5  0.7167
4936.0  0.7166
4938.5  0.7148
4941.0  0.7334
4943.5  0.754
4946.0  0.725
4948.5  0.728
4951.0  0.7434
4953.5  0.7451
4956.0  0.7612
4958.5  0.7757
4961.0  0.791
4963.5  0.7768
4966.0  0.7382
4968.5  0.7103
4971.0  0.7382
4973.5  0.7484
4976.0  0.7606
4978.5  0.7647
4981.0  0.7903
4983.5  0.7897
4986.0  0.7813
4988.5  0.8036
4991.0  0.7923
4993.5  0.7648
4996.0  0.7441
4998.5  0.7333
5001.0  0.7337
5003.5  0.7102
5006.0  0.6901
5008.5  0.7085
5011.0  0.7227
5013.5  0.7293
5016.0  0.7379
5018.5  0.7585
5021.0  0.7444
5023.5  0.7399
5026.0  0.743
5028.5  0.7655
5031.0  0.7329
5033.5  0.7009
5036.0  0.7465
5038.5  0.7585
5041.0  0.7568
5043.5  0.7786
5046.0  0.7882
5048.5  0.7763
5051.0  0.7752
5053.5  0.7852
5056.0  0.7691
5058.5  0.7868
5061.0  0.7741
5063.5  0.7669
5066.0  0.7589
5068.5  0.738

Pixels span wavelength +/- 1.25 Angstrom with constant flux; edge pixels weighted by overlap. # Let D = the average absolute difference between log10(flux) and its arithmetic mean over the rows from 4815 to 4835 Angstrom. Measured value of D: 0.0074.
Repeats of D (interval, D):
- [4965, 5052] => 0.0133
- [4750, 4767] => 0.0229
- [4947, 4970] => 0.0123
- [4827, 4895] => 0.0158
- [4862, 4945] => 0.0124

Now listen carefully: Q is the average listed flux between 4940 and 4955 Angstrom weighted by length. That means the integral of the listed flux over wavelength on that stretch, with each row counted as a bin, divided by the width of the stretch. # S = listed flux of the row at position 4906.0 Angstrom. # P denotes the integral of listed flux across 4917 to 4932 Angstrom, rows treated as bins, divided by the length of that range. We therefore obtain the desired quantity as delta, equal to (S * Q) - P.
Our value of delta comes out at -0.228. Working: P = 0.740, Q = 0.74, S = 0.6932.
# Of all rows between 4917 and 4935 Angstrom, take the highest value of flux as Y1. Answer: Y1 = 0.7714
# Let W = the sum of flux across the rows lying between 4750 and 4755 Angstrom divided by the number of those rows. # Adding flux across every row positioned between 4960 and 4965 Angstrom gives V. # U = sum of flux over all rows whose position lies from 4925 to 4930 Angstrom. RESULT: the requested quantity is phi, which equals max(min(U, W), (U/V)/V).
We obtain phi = 0.69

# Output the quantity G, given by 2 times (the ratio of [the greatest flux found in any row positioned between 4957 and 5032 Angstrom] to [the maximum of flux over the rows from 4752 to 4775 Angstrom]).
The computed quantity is 2.15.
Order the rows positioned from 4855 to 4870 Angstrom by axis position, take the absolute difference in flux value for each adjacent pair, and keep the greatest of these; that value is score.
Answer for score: 0.023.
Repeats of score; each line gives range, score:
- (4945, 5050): 0.046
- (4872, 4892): 0.039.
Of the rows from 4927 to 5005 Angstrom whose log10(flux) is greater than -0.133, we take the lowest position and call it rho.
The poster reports 4943.5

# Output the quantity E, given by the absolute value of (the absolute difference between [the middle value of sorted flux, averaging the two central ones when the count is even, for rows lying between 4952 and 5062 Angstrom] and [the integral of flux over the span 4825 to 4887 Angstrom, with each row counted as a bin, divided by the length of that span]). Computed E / 0.016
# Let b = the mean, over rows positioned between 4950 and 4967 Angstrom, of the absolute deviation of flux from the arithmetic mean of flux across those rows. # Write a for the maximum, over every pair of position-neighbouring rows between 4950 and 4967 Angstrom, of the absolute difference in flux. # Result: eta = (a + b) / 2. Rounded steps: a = 0.039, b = 0.017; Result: 0.028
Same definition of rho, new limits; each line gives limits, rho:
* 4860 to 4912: 4861.0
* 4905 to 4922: 4918.5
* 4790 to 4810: 4791.0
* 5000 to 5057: 5016.0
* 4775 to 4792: 4788.5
